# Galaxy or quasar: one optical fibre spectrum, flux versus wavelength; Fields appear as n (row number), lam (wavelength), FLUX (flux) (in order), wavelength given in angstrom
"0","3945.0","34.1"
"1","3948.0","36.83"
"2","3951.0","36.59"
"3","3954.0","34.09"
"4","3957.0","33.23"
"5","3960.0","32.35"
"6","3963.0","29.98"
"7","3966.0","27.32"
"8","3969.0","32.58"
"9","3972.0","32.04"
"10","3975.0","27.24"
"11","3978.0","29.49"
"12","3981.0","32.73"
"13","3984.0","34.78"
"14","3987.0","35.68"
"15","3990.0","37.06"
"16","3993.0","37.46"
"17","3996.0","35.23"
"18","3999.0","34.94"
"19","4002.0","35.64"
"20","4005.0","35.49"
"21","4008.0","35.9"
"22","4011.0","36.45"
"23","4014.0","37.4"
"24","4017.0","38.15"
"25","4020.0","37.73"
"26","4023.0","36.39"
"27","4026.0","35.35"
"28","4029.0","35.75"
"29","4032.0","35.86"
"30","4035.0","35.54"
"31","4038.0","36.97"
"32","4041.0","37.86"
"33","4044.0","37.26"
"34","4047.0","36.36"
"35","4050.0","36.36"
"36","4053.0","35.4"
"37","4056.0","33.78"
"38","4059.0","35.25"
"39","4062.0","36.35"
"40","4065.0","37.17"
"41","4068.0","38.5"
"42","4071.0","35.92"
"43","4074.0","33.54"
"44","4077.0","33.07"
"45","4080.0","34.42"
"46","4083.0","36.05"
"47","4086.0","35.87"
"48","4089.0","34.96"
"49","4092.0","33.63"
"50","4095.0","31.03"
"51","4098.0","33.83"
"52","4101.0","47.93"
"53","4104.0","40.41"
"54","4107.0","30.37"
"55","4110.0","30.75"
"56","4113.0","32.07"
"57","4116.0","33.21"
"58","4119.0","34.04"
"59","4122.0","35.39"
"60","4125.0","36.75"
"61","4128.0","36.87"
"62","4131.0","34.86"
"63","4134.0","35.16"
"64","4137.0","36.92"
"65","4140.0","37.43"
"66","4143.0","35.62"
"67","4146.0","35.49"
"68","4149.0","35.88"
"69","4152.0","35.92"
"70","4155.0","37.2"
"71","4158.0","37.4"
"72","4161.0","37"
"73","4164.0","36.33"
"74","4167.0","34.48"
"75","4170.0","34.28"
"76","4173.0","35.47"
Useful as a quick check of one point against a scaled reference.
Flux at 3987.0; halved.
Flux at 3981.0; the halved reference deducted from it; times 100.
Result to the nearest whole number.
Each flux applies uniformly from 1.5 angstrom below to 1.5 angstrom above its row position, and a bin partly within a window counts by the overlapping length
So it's 1489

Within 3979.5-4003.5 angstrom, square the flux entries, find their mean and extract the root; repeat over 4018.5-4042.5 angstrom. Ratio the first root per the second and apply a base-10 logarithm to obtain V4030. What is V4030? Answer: -0.012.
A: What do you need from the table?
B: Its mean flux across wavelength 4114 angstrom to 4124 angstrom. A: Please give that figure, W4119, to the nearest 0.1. 34.2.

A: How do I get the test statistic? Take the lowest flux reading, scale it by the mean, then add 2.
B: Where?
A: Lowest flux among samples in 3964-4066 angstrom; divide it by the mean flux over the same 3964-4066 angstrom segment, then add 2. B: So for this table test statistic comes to 2.78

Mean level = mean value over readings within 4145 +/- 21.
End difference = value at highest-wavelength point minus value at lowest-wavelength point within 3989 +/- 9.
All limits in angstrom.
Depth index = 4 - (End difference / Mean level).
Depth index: 3.93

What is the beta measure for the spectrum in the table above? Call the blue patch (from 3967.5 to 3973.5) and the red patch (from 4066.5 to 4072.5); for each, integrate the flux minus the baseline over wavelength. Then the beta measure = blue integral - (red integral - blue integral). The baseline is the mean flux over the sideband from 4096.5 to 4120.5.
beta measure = -47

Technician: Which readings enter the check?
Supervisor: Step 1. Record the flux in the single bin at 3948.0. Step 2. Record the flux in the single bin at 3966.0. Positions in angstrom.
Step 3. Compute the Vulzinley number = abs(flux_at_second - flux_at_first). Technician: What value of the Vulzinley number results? 10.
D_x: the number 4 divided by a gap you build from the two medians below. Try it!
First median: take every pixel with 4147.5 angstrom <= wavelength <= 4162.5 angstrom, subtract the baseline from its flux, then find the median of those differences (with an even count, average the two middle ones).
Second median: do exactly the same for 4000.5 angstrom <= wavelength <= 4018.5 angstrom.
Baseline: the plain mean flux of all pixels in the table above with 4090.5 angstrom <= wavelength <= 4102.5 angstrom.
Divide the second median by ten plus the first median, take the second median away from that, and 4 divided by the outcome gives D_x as 10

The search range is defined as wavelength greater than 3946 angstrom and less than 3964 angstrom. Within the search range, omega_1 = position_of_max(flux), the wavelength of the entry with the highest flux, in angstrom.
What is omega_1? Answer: 3948.0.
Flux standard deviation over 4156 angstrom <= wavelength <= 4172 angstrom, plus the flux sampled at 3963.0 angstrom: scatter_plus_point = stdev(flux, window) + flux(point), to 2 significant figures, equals 31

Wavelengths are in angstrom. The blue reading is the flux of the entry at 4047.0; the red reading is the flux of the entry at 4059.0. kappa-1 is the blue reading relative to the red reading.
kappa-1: 1.03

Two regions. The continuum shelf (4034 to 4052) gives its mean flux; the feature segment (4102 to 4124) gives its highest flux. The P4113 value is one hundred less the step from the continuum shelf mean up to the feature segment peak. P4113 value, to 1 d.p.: 96.3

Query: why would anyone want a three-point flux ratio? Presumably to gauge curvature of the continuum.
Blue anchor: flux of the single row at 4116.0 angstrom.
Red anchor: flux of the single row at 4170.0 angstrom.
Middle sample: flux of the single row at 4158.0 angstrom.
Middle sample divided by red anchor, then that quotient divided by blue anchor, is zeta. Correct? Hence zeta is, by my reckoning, 0.0329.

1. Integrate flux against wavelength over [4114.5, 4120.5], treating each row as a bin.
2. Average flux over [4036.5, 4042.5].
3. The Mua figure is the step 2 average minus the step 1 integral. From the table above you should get -164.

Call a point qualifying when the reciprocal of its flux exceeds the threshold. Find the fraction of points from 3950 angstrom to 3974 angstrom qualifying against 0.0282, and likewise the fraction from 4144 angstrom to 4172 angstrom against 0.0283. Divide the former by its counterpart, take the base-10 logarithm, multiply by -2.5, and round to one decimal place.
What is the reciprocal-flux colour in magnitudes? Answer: -1.5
